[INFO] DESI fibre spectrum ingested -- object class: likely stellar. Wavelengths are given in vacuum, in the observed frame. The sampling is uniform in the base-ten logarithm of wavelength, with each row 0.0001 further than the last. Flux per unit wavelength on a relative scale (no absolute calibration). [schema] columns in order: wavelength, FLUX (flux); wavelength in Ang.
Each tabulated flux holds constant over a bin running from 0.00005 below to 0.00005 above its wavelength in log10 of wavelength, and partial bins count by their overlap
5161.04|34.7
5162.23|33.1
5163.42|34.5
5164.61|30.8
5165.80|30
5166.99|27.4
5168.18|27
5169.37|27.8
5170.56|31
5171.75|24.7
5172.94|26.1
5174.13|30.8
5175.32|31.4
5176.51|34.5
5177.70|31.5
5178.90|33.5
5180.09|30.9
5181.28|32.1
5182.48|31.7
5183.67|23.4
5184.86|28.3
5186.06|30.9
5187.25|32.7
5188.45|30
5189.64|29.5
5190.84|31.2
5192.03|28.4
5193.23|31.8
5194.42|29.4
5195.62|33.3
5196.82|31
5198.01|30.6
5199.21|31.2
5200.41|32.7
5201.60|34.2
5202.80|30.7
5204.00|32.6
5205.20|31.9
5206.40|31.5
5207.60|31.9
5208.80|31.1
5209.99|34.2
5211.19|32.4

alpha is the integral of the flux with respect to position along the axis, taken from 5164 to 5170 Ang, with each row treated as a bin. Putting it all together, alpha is 172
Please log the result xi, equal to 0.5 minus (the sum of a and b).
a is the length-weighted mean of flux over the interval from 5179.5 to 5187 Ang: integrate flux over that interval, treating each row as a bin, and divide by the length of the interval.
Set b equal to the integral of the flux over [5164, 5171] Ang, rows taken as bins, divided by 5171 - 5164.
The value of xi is -58.2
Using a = 30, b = 29.0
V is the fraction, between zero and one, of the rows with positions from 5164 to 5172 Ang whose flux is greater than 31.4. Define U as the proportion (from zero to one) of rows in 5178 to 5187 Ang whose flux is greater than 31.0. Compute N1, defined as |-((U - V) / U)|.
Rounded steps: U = 0.4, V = 0.00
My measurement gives 1.0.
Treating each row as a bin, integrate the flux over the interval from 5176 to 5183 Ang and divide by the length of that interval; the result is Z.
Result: 32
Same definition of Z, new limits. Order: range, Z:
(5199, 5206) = 32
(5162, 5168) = 31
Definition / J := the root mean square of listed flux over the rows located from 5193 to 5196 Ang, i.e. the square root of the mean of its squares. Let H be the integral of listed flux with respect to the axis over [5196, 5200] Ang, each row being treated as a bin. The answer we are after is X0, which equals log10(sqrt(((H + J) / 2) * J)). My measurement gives 1.70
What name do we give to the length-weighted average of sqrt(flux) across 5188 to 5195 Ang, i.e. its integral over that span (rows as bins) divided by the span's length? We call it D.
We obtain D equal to 5.49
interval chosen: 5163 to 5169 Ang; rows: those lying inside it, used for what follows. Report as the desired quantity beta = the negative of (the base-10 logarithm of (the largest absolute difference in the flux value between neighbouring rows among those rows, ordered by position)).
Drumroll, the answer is -0.568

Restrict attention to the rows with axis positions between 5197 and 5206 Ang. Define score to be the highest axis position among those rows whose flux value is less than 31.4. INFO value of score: 5202.80 Ang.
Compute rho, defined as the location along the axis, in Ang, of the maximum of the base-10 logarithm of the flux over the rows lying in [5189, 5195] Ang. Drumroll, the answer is 5193.23 Ang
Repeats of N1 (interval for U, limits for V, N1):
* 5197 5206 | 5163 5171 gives 0.8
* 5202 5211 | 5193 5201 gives 0.5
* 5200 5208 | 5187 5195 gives 0.7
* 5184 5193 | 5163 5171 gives 0.5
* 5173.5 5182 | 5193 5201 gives 0.4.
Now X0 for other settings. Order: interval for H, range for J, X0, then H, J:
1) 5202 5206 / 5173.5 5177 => 1.71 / 127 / 32.3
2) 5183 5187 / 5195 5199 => 1.68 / 112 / 31.7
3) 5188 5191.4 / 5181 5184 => 1.64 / 103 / 29.3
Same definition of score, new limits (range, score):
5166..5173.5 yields 5172.94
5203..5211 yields 5208.80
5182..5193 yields 5192.03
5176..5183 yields 5180.09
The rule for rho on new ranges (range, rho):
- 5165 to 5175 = 5170.56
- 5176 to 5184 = 5176.51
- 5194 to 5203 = 5201.60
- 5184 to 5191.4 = 5187.25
